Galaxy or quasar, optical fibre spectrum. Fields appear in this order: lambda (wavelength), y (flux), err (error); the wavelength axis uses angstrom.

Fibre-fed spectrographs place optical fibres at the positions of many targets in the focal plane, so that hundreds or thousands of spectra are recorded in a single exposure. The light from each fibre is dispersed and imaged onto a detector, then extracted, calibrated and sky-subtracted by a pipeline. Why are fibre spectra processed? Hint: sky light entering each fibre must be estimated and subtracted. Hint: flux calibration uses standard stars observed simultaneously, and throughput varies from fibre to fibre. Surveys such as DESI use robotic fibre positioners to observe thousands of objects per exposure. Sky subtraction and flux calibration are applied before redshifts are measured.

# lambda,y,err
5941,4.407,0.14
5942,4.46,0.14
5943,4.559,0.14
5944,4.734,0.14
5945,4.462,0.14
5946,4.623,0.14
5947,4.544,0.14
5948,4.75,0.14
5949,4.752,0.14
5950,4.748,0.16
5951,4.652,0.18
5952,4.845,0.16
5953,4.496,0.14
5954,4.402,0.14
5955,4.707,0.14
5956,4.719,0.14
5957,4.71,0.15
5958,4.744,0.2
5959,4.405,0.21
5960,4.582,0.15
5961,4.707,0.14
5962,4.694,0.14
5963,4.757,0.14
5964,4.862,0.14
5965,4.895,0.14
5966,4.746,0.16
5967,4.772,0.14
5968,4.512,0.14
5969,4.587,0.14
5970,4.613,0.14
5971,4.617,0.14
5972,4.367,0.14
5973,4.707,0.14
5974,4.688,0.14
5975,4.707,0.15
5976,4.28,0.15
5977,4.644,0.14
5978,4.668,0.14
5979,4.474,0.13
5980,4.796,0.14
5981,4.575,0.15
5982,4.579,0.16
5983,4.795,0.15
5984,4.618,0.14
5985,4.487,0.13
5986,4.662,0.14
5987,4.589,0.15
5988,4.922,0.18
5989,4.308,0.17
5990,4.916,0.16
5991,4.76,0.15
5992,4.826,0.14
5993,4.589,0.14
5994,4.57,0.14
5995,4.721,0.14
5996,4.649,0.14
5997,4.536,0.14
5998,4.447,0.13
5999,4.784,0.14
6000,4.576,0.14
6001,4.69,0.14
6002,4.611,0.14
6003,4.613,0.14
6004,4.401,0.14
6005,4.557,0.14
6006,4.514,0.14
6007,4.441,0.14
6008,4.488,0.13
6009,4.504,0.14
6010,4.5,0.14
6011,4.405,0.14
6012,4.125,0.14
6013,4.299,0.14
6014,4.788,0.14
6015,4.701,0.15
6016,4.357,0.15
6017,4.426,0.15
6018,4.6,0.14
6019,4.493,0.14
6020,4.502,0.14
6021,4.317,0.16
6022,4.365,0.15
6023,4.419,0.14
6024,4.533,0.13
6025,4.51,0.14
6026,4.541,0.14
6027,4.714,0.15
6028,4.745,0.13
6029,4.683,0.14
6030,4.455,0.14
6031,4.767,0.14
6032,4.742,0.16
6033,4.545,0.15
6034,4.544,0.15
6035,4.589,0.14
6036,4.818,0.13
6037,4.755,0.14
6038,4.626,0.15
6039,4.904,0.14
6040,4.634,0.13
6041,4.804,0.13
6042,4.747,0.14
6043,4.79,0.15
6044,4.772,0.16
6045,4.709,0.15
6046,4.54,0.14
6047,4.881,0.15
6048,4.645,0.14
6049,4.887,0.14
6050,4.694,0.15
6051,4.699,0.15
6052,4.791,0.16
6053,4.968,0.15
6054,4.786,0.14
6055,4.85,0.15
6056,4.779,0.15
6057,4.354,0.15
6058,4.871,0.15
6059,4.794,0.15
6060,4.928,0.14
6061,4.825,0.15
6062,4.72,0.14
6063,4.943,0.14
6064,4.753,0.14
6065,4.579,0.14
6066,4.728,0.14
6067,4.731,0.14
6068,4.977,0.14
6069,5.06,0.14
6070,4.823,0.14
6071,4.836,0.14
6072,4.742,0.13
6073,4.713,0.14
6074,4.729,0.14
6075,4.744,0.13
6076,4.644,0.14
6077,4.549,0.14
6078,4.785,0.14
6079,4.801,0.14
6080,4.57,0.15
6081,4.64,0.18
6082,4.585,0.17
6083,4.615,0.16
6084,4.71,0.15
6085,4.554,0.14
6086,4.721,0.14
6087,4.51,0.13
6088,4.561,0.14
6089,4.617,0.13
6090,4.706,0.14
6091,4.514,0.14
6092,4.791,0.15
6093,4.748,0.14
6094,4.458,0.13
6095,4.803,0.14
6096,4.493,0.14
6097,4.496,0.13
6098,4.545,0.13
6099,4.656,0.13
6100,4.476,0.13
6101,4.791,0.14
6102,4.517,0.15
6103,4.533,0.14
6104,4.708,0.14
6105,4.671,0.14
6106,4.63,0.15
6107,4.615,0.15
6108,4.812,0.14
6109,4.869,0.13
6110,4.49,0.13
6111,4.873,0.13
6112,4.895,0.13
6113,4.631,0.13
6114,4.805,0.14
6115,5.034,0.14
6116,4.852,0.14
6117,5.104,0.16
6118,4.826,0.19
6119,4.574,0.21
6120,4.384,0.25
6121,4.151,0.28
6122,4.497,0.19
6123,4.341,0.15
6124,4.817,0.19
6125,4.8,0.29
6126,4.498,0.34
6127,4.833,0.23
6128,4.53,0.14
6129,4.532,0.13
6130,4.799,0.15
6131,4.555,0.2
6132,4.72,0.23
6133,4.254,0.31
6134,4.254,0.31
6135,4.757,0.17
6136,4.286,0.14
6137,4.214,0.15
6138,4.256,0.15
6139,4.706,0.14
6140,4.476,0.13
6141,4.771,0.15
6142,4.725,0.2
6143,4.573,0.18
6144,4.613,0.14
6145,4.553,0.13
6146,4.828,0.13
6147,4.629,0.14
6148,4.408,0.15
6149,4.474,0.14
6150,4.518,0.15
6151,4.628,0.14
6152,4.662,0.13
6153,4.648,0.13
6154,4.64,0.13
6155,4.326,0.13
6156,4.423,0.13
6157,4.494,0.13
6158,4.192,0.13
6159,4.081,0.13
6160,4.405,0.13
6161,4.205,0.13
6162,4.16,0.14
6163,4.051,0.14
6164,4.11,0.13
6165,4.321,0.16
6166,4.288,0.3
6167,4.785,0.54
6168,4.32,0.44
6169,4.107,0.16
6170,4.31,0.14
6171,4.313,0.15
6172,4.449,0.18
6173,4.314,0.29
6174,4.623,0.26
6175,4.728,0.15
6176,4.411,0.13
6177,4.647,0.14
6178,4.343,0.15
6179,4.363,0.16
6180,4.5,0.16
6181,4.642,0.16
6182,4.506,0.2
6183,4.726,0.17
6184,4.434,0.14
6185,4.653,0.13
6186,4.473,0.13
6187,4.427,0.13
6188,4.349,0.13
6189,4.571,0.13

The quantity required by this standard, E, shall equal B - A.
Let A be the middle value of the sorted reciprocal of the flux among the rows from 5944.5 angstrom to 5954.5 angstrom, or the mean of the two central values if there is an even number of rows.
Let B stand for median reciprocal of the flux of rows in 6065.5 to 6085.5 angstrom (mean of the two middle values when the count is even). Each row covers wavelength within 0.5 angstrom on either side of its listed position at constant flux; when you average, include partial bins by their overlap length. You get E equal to -0.0042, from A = 0.216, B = 0.211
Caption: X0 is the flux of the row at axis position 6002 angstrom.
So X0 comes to 4.611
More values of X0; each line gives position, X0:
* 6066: 4.728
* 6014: 4.788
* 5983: 4.795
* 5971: 4.617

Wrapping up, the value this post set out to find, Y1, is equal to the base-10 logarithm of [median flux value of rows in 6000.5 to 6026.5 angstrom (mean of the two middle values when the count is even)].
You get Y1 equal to 0.653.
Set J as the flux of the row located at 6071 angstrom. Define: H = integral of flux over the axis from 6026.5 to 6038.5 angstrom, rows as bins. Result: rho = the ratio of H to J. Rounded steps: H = 56.0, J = 4.836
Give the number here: 11.6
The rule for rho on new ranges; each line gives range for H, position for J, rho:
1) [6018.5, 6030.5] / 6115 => 10.8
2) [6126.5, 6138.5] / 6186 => 12.1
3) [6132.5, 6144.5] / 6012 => 13.1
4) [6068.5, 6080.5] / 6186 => 12.7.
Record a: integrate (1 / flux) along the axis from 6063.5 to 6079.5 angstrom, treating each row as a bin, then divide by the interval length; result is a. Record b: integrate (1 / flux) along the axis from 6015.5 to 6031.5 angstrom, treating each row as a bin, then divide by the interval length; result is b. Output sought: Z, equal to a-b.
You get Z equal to -0.0110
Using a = 0.210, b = 0.221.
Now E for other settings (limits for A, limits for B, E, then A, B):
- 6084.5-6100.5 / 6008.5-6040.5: 0.0007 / 0.219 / 0.220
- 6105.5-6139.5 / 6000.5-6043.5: 0.0041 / 0.216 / 0.220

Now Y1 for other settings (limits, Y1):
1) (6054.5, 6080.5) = 0.678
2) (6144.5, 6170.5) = 0.644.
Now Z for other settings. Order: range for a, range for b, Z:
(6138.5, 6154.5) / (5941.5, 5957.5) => 0.0009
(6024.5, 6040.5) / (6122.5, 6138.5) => -0.0067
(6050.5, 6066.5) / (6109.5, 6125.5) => -0.0041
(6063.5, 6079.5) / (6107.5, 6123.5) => -0.0035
